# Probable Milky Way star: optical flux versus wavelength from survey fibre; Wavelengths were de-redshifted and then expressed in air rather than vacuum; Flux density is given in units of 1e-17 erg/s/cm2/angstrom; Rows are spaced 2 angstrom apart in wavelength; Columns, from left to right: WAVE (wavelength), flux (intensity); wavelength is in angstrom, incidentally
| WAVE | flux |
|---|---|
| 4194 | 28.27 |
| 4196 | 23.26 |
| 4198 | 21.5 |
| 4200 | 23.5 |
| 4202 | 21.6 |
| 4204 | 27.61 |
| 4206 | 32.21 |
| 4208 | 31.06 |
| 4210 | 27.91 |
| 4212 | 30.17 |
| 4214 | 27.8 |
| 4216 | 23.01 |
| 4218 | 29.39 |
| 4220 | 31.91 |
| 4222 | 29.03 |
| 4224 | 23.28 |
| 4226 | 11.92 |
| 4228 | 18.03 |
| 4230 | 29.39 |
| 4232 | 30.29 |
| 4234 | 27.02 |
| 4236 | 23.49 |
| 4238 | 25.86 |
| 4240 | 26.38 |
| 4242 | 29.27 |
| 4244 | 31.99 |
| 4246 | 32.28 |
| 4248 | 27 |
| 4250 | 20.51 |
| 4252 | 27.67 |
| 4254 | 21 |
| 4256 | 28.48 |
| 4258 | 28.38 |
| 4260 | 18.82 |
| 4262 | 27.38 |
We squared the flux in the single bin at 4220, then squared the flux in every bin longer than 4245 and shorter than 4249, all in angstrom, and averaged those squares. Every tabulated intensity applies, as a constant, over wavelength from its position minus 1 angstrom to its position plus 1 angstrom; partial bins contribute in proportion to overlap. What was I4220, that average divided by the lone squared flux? 0.87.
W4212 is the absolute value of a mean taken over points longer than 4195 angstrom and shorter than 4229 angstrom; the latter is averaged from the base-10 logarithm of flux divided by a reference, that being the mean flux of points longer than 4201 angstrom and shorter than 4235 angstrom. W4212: 0.030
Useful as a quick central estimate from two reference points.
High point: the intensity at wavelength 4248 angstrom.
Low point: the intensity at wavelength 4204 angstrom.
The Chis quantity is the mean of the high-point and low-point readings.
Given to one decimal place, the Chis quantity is 27.3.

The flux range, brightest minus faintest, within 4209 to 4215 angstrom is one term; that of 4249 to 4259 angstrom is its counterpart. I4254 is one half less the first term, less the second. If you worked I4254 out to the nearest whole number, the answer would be -10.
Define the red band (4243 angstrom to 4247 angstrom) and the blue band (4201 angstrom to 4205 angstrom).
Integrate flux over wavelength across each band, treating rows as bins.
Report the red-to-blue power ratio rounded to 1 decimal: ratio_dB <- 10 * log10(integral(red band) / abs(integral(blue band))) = 1.2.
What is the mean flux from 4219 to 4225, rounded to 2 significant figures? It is 28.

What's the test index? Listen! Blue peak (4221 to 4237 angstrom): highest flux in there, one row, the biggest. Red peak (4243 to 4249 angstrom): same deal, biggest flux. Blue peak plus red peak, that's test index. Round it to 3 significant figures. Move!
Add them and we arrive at 62.6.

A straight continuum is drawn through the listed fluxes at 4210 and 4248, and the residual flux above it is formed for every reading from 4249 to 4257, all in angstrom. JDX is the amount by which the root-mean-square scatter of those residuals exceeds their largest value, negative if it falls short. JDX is 2.8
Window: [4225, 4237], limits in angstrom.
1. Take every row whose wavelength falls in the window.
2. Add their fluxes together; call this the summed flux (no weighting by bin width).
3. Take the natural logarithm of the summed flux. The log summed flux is 4.9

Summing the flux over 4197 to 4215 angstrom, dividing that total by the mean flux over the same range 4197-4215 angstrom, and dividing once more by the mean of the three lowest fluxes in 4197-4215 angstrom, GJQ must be 0.405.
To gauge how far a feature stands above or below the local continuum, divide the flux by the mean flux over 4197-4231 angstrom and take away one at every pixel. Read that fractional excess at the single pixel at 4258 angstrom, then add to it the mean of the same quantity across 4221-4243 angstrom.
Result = 0.06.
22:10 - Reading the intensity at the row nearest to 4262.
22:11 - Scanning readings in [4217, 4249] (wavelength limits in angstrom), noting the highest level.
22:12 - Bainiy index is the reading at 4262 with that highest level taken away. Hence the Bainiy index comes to -4.9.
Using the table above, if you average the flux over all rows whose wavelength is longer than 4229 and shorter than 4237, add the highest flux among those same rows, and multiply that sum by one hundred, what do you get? 5784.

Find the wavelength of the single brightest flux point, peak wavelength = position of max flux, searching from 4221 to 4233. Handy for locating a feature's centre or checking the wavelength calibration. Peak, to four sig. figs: 4232 angstrom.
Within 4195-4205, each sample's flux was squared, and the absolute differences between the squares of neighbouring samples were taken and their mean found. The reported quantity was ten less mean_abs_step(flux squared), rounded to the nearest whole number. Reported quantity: -128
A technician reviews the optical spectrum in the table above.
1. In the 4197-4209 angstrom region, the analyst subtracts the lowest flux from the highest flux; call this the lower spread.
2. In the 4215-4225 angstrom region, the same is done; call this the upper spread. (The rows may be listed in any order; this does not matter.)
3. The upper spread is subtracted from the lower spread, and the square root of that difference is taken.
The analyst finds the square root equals 1.35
